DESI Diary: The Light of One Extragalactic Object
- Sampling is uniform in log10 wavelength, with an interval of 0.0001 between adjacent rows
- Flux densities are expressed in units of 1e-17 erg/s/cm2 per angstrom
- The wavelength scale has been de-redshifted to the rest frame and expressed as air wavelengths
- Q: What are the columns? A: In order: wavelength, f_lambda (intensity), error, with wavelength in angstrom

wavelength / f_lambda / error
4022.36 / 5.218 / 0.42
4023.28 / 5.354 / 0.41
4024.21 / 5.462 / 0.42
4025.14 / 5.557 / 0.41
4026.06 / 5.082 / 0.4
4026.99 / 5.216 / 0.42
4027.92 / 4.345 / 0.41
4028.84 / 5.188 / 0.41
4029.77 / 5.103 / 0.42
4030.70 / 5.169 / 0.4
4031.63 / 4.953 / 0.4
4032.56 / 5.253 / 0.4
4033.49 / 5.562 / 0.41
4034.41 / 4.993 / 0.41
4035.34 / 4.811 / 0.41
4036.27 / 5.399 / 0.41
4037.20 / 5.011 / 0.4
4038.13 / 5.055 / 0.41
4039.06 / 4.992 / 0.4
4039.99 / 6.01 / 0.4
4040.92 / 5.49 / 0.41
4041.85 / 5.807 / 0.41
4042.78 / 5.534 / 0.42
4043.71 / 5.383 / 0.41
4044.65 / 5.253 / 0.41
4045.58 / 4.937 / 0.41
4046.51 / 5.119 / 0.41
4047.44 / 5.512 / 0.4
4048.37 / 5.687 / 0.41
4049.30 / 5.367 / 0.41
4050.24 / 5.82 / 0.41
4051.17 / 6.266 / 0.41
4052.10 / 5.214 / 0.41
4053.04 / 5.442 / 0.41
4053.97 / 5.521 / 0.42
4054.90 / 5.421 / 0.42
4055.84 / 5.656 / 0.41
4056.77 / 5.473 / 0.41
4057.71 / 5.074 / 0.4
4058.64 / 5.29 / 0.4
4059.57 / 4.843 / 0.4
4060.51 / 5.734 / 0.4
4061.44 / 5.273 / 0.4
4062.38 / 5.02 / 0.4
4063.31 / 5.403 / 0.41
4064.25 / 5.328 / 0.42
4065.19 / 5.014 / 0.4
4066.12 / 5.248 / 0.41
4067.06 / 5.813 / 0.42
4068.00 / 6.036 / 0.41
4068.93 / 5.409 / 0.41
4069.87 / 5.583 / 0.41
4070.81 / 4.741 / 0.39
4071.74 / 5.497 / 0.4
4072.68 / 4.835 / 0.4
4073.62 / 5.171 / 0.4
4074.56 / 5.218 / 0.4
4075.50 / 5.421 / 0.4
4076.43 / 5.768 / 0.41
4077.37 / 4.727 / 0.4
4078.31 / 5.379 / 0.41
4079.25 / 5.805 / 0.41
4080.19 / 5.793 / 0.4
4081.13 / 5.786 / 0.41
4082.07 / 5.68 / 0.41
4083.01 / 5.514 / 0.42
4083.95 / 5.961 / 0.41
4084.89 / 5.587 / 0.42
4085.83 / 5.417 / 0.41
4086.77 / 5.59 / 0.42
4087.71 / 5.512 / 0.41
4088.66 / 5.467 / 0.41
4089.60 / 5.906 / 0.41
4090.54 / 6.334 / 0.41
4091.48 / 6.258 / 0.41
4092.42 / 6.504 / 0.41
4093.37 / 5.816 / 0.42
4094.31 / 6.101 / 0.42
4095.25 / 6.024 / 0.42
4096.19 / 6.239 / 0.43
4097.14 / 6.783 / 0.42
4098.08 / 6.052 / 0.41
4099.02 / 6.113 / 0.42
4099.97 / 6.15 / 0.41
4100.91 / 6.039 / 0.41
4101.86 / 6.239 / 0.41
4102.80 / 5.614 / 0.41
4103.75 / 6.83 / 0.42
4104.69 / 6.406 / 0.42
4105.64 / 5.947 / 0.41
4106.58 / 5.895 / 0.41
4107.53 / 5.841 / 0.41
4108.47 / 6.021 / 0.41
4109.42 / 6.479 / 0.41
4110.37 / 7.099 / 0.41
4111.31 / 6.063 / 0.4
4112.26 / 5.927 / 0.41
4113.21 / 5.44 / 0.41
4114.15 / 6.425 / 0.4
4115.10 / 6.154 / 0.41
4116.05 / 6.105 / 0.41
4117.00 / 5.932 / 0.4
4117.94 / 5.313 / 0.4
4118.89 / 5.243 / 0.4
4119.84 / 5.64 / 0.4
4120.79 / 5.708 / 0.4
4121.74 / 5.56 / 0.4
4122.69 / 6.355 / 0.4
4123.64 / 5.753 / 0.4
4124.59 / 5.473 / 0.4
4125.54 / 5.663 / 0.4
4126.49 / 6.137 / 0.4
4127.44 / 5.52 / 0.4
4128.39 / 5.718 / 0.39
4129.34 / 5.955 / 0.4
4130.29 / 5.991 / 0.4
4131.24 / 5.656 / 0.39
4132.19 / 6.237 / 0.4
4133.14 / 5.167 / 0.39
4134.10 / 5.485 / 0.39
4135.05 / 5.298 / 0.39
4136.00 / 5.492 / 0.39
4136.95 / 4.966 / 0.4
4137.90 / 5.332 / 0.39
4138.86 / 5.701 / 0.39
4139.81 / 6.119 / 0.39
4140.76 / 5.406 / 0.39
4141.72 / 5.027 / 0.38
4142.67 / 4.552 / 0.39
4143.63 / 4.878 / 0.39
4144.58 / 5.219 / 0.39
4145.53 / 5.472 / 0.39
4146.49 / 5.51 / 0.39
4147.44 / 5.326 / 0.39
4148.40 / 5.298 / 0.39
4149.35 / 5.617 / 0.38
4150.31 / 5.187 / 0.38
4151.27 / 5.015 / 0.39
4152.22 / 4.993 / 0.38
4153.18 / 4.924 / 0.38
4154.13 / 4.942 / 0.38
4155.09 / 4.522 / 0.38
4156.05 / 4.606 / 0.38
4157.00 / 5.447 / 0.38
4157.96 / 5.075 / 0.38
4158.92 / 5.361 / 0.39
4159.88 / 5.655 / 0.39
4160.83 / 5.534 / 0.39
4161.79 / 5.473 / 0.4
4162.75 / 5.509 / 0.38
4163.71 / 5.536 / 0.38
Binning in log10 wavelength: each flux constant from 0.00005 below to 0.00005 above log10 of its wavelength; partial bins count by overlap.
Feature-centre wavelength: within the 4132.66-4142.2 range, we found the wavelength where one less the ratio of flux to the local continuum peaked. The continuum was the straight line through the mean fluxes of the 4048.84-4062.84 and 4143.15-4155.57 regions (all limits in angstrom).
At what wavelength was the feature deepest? 4136.95 angstrom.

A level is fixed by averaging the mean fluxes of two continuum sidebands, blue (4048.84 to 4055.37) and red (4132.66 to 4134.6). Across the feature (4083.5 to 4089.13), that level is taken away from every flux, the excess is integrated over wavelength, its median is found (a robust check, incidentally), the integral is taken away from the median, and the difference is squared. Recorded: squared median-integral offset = 0.5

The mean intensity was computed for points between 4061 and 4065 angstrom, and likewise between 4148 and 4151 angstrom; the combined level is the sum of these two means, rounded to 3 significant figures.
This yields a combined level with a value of 10.6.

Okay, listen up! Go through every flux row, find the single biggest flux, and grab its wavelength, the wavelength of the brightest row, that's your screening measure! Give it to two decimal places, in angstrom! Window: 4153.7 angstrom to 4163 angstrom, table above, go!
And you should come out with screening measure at 4159.88 angstrom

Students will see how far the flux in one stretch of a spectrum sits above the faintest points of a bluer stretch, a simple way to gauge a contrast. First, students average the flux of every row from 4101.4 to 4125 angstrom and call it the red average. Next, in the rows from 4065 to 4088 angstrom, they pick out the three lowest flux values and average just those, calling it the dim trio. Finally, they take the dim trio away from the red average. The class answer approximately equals 1.2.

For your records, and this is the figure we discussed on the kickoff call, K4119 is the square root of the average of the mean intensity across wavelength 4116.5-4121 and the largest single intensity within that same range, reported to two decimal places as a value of 2.40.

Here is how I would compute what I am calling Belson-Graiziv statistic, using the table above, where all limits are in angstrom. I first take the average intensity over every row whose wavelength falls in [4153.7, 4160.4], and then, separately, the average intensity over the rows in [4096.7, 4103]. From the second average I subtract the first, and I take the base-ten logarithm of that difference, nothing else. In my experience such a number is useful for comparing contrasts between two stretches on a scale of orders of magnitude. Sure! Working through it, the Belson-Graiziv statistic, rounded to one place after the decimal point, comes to 0.0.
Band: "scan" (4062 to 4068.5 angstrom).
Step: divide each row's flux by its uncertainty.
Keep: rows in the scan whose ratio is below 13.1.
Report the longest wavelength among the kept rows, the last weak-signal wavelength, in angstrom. 4066.12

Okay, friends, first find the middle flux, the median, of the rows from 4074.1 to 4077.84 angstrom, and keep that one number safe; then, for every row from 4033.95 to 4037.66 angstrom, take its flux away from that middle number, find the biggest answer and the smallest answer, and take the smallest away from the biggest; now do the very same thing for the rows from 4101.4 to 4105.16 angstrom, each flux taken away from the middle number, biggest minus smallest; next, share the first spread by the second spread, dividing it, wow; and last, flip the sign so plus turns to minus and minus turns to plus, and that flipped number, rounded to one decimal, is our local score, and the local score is -0.5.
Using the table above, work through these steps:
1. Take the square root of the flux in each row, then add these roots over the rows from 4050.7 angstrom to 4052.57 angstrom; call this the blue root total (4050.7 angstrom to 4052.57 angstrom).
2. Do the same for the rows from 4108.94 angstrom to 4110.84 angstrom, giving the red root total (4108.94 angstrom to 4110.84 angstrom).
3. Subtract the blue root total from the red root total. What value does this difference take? 0.4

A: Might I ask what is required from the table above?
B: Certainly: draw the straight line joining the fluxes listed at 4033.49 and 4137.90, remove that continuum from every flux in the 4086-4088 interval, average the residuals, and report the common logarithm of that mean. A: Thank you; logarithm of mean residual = -1.0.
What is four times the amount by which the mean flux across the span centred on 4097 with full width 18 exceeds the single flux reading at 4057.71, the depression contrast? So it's 4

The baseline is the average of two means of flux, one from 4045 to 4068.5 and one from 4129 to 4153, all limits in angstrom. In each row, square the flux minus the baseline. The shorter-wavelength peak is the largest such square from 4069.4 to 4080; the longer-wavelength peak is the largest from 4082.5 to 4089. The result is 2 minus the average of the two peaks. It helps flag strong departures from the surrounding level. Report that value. 1.6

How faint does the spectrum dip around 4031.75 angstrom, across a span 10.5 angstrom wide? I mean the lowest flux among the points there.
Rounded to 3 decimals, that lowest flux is 4.345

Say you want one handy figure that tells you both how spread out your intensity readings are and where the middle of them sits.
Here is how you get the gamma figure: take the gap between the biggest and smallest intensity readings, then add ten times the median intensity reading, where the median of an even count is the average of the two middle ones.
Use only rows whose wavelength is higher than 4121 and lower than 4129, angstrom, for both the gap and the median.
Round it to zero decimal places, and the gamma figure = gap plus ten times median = 58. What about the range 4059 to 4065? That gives 54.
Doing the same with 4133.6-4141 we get 56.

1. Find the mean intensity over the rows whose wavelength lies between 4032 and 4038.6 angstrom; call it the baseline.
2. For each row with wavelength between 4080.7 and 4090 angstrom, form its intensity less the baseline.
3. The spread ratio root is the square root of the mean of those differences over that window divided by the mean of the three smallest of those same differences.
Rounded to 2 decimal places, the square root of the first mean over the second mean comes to 1.25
